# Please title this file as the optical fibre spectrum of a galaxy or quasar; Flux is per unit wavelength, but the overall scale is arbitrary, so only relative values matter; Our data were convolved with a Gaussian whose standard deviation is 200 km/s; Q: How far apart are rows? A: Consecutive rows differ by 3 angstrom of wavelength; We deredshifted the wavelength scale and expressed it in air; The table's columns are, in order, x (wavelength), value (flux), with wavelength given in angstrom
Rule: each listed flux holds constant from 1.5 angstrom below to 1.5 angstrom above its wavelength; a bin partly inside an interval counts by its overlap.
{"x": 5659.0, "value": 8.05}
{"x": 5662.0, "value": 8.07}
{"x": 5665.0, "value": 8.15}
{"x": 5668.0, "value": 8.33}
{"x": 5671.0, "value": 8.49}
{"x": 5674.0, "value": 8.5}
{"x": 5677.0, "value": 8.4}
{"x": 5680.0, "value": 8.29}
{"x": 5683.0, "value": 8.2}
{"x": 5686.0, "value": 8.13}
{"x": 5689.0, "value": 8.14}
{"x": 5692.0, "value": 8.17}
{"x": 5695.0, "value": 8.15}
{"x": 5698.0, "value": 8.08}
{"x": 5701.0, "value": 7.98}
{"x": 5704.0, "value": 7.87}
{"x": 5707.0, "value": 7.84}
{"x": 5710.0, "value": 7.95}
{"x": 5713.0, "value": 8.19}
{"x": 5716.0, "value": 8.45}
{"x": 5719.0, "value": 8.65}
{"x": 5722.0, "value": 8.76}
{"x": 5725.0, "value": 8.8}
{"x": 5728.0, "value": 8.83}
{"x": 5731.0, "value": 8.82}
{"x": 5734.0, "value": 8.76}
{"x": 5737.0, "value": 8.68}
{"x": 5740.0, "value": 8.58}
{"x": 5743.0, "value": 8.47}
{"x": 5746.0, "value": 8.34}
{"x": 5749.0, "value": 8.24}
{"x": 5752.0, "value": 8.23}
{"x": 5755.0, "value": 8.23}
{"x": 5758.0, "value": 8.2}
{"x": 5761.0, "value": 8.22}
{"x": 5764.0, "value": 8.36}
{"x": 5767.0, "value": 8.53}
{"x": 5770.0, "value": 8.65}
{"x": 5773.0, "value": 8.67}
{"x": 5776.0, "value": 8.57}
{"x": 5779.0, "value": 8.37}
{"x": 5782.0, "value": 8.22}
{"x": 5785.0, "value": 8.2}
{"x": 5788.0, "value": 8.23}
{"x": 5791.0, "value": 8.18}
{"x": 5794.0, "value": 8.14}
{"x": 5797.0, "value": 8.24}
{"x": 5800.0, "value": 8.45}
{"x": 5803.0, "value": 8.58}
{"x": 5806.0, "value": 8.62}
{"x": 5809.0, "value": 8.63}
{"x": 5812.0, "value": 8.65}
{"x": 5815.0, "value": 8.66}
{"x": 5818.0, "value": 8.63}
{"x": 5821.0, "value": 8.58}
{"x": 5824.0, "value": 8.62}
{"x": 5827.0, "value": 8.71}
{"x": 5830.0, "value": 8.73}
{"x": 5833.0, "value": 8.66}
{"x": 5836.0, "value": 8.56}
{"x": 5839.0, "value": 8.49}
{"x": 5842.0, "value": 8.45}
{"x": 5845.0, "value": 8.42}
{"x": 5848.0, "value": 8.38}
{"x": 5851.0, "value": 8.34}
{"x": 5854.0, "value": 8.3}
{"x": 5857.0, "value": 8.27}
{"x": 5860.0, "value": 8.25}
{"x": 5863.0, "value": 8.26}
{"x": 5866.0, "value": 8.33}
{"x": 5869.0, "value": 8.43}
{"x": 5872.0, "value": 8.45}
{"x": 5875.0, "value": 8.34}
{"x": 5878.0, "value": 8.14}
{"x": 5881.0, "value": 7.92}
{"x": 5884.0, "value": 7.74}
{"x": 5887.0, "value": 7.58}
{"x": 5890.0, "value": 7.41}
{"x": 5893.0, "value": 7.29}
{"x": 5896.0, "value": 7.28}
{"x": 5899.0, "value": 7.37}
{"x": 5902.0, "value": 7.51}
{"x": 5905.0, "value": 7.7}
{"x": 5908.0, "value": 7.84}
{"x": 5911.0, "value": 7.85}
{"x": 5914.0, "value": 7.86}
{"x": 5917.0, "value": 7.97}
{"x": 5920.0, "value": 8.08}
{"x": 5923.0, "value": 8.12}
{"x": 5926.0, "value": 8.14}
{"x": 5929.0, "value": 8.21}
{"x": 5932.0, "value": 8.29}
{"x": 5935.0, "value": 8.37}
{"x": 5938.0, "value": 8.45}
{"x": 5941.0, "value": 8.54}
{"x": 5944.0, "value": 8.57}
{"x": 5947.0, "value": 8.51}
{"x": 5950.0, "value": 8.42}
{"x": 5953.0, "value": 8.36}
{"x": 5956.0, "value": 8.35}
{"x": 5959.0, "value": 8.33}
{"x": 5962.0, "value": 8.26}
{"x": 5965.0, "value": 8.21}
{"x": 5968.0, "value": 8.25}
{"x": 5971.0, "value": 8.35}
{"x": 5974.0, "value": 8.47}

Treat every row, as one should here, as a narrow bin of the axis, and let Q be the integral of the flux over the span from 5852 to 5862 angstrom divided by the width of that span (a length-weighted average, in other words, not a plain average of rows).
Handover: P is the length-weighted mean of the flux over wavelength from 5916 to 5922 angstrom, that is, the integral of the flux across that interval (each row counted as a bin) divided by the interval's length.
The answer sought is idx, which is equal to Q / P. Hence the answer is 1.03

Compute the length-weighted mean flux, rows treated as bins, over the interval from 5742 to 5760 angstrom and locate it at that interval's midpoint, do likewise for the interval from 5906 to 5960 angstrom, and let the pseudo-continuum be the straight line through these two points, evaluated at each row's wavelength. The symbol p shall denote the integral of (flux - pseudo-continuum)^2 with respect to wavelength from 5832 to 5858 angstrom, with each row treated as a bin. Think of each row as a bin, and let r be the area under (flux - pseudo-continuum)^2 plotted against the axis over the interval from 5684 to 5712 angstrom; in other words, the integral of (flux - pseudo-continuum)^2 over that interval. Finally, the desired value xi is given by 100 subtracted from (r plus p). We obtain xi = -96.7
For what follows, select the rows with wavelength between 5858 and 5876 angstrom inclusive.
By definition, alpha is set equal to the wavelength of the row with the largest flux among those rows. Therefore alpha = 5872.0 angstrom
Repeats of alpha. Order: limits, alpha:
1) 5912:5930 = 5929.0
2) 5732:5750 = 5734.0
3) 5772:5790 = 5773.0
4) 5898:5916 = 5914.0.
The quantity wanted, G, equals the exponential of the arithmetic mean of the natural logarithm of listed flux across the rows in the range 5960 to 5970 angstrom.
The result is 8.2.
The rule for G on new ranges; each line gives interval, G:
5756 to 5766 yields 8.3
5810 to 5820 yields 8.6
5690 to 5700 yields 8.1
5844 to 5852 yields 8.4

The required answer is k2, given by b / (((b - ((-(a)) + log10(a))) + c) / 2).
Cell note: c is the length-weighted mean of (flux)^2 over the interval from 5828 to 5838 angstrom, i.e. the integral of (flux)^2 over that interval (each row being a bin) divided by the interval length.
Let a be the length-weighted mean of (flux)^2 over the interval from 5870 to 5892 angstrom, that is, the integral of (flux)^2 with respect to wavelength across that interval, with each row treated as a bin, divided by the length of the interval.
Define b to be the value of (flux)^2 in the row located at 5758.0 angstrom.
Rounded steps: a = 63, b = 67.2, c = 75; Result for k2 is 0.66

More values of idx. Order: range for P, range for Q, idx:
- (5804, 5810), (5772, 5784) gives 0.98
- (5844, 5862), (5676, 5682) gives 1.00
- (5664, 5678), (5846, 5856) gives 1.00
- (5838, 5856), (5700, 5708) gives 0.94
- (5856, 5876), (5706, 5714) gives 0.96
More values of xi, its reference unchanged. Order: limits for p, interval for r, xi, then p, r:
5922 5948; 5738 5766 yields -98.3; 1.1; 0.6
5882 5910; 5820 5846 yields -82.0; 15.0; 3.0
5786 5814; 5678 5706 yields -96.9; 1.8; 1.3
